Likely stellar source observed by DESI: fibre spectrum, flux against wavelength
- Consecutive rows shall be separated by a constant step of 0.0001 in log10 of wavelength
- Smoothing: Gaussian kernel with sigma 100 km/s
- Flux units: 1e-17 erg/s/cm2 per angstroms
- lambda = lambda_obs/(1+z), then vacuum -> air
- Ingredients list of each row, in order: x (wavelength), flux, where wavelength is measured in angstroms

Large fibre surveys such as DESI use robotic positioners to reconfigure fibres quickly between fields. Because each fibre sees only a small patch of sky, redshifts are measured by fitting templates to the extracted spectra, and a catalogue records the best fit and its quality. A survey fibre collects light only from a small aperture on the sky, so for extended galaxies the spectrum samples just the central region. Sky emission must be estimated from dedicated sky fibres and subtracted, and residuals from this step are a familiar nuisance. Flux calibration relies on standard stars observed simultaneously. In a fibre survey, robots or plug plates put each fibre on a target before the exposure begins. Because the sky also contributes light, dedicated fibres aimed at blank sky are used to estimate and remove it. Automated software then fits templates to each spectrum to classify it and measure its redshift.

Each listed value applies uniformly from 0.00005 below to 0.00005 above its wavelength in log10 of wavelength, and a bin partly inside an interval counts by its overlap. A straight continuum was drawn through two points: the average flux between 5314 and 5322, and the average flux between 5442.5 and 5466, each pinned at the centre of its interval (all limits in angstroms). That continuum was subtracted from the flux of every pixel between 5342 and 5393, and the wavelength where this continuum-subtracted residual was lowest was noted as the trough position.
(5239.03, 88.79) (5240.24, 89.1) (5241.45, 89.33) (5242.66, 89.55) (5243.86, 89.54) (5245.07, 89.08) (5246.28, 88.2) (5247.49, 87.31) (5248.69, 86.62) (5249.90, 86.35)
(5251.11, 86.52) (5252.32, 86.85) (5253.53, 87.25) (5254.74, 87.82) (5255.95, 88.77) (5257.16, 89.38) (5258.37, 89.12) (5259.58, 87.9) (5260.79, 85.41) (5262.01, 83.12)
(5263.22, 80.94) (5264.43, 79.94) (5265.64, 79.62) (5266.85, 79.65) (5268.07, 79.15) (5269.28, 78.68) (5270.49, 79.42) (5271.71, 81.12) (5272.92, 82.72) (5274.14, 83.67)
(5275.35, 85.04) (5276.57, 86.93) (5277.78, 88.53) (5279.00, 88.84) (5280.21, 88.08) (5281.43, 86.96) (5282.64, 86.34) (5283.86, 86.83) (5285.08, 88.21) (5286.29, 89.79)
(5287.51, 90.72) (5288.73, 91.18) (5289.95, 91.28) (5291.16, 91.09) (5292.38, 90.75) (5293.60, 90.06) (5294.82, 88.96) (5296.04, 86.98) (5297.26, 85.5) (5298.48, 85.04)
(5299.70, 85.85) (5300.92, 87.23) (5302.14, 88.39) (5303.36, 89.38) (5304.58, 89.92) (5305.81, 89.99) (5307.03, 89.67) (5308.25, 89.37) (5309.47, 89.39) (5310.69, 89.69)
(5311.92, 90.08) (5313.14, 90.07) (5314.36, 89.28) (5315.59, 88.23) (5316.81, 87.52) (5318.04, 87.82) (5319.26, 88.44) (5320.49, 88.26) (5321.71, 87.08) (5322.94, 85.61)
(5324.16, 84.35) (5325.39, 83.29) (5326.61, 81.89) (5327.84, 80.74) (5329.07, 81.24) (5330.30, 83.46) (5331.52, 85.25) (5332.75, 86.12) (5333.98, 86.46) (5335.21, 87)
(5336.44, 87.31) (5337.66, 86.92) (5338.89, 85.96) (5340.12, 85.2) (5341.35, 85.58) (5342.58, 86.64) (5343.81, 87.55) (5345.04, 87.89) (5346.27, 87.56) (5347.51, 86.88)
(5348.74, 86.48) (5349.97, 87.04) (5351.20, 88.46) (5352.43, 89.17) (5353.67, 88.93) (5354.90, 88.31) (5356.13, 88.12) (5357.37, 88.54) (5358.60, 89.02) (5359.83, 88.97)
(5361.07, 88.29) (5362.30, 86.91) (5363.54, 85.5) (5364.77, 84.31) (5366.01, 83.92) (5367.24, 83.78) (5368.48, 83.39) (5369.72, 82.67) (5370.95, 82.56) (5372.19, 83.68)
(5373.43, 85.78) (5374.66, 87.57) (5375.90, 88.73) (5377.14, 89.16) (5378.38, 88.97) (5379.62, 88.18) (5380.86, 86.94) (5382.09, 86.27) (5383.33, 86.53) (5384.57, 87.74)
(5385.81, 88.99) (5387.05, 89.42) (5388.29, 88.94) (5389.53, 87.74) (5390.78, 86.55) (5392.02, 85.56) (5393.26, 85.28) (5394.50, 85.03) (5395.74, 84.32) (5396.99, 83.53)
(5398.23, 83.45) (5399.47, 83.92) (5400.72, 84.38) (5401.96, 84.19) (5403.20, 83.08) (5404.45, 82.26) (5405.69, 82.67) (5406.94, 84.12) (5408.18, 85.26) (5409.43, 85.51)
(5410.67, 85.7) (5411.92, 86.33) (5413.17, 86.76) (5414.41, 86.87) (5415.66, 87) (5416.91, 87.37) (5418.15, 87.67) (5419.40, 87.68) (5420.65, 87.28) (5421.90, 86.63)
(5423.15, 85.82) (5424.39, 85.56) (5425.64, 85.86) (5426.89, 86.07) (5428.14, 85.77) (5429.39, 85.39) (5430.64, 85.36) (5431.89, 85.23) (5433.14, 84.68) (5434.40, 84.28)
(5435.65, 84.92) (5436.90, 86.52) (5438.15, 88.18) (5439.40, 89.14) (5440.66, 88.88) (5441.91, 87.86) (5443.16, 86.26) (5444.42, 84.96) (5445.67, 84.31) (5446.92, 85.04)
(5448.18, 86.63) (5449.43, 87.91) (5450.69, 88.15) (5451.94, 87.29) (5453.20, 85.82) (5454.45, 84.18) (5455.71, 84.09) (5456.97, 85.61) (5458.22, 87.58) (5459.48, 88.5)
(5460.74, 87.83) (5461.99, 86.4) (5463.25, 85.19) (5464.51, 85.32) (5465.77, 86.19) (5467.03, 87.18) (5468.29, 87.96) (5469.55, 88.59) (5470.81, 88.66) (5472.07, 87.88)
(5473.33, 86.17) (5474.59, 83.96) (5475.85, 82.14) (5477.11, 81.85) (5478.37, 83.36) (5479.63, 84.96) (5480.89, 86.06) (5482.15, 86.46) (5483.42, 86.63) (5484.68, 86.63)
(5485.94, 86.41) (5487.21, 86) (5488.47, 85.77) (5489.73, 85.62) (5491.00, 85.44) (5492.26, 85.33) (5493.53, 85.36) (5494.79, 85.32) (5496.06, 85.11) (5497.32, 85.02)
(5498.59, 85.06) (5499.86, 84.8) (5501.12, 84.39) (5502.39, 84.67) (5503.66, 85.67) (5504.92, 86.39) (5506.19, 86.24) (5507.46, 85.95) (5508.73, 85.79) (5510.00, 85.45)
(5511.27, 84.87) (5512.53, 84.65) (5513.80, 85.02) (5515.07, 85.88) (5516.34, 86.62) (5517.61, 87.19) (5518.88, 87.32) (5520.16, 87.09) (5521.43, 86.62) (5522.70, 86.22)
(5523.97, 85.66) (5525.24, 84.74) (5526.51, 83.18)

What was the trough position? 5370.95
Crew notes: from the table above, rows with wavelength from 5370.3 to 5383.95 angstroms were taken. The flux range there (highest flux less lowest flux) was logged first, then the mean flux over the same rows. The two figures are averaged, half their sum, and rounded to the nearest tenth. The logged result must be 46.7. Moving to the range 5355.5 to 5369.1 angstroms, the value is 46.0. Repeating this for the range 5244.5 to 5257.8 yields 45.3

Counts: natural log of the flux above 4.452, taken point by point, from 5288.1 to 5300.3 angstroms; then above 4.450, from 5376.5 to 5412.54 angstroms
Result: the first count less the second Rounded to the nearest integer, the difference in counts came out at -6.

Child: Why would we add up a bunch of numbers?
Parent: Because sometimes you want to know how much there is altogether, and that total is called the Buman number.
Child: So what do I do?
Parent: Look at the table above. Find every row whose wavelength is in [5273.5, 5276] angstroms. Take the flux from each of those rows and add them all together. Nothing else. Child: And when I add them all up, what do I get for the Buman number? 169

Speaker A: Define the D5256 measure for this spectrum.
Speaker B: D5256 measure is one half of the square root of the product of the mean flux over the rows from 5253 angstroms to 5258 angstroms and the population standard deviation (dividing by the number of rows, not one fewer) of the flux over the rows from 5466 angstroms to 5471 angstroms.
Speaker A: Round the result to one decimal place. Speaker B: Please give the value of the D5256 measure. 3.6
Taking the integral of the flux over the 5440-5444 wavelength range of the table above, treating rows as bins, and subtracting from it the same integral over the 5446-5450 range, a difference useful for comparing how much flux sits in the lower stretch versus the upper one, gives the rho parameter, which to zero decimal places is 4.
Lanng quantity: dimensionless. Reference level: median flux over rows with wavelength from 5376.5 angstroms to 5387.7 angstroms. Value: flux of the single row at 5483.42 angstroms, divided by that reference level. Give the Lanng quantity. 0.98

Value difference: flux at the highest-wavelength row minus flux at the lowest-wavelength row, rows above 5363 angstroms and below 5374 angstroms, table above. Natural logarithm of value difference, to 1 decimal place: -1.3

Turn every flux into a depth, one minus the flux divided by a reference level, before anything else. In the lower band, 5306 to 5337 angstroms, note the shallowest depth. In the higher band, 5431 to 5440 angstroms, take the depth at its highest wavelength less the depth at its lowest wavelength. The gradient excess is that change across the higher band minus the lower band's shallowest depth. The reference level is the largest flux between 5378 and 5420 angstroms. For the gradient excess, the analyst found -0.036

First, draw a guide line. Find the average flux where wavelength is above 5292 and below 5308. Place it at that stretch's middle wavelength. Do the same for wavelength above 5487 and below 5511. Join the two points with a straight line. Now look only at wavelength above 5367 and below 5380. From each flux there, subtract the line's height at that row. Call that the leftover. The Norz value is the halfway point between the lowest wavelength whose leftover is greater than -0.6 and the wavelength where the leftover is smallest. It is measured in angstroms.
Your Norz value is 5372.8 angstroms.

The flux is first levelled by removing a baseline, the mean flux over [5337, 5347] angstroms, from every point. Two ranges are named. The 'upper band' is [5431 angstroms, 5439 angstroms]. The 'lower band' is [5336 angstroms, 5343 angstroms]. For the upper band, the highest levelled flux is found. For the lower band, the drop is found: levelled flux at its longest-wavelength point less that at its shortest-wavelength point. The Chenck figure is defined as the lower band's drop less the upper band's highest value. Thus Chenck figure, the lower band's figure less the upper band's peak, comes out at -2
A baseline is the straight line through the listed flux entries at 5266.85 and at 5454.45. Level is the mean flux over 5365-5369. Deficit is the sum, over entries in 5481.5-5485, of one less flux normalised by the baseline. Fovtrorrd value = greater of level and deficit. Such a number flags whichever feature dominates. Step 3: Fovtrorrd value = 83.7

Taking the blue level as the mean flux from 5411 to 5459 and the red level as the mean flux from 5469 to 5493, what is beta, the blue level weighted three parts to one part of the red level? 86.2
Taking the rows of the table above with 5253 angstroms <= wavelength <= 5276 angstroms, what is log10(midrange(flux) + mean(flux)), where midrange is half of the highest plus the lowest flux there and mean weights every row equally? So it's 2.22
